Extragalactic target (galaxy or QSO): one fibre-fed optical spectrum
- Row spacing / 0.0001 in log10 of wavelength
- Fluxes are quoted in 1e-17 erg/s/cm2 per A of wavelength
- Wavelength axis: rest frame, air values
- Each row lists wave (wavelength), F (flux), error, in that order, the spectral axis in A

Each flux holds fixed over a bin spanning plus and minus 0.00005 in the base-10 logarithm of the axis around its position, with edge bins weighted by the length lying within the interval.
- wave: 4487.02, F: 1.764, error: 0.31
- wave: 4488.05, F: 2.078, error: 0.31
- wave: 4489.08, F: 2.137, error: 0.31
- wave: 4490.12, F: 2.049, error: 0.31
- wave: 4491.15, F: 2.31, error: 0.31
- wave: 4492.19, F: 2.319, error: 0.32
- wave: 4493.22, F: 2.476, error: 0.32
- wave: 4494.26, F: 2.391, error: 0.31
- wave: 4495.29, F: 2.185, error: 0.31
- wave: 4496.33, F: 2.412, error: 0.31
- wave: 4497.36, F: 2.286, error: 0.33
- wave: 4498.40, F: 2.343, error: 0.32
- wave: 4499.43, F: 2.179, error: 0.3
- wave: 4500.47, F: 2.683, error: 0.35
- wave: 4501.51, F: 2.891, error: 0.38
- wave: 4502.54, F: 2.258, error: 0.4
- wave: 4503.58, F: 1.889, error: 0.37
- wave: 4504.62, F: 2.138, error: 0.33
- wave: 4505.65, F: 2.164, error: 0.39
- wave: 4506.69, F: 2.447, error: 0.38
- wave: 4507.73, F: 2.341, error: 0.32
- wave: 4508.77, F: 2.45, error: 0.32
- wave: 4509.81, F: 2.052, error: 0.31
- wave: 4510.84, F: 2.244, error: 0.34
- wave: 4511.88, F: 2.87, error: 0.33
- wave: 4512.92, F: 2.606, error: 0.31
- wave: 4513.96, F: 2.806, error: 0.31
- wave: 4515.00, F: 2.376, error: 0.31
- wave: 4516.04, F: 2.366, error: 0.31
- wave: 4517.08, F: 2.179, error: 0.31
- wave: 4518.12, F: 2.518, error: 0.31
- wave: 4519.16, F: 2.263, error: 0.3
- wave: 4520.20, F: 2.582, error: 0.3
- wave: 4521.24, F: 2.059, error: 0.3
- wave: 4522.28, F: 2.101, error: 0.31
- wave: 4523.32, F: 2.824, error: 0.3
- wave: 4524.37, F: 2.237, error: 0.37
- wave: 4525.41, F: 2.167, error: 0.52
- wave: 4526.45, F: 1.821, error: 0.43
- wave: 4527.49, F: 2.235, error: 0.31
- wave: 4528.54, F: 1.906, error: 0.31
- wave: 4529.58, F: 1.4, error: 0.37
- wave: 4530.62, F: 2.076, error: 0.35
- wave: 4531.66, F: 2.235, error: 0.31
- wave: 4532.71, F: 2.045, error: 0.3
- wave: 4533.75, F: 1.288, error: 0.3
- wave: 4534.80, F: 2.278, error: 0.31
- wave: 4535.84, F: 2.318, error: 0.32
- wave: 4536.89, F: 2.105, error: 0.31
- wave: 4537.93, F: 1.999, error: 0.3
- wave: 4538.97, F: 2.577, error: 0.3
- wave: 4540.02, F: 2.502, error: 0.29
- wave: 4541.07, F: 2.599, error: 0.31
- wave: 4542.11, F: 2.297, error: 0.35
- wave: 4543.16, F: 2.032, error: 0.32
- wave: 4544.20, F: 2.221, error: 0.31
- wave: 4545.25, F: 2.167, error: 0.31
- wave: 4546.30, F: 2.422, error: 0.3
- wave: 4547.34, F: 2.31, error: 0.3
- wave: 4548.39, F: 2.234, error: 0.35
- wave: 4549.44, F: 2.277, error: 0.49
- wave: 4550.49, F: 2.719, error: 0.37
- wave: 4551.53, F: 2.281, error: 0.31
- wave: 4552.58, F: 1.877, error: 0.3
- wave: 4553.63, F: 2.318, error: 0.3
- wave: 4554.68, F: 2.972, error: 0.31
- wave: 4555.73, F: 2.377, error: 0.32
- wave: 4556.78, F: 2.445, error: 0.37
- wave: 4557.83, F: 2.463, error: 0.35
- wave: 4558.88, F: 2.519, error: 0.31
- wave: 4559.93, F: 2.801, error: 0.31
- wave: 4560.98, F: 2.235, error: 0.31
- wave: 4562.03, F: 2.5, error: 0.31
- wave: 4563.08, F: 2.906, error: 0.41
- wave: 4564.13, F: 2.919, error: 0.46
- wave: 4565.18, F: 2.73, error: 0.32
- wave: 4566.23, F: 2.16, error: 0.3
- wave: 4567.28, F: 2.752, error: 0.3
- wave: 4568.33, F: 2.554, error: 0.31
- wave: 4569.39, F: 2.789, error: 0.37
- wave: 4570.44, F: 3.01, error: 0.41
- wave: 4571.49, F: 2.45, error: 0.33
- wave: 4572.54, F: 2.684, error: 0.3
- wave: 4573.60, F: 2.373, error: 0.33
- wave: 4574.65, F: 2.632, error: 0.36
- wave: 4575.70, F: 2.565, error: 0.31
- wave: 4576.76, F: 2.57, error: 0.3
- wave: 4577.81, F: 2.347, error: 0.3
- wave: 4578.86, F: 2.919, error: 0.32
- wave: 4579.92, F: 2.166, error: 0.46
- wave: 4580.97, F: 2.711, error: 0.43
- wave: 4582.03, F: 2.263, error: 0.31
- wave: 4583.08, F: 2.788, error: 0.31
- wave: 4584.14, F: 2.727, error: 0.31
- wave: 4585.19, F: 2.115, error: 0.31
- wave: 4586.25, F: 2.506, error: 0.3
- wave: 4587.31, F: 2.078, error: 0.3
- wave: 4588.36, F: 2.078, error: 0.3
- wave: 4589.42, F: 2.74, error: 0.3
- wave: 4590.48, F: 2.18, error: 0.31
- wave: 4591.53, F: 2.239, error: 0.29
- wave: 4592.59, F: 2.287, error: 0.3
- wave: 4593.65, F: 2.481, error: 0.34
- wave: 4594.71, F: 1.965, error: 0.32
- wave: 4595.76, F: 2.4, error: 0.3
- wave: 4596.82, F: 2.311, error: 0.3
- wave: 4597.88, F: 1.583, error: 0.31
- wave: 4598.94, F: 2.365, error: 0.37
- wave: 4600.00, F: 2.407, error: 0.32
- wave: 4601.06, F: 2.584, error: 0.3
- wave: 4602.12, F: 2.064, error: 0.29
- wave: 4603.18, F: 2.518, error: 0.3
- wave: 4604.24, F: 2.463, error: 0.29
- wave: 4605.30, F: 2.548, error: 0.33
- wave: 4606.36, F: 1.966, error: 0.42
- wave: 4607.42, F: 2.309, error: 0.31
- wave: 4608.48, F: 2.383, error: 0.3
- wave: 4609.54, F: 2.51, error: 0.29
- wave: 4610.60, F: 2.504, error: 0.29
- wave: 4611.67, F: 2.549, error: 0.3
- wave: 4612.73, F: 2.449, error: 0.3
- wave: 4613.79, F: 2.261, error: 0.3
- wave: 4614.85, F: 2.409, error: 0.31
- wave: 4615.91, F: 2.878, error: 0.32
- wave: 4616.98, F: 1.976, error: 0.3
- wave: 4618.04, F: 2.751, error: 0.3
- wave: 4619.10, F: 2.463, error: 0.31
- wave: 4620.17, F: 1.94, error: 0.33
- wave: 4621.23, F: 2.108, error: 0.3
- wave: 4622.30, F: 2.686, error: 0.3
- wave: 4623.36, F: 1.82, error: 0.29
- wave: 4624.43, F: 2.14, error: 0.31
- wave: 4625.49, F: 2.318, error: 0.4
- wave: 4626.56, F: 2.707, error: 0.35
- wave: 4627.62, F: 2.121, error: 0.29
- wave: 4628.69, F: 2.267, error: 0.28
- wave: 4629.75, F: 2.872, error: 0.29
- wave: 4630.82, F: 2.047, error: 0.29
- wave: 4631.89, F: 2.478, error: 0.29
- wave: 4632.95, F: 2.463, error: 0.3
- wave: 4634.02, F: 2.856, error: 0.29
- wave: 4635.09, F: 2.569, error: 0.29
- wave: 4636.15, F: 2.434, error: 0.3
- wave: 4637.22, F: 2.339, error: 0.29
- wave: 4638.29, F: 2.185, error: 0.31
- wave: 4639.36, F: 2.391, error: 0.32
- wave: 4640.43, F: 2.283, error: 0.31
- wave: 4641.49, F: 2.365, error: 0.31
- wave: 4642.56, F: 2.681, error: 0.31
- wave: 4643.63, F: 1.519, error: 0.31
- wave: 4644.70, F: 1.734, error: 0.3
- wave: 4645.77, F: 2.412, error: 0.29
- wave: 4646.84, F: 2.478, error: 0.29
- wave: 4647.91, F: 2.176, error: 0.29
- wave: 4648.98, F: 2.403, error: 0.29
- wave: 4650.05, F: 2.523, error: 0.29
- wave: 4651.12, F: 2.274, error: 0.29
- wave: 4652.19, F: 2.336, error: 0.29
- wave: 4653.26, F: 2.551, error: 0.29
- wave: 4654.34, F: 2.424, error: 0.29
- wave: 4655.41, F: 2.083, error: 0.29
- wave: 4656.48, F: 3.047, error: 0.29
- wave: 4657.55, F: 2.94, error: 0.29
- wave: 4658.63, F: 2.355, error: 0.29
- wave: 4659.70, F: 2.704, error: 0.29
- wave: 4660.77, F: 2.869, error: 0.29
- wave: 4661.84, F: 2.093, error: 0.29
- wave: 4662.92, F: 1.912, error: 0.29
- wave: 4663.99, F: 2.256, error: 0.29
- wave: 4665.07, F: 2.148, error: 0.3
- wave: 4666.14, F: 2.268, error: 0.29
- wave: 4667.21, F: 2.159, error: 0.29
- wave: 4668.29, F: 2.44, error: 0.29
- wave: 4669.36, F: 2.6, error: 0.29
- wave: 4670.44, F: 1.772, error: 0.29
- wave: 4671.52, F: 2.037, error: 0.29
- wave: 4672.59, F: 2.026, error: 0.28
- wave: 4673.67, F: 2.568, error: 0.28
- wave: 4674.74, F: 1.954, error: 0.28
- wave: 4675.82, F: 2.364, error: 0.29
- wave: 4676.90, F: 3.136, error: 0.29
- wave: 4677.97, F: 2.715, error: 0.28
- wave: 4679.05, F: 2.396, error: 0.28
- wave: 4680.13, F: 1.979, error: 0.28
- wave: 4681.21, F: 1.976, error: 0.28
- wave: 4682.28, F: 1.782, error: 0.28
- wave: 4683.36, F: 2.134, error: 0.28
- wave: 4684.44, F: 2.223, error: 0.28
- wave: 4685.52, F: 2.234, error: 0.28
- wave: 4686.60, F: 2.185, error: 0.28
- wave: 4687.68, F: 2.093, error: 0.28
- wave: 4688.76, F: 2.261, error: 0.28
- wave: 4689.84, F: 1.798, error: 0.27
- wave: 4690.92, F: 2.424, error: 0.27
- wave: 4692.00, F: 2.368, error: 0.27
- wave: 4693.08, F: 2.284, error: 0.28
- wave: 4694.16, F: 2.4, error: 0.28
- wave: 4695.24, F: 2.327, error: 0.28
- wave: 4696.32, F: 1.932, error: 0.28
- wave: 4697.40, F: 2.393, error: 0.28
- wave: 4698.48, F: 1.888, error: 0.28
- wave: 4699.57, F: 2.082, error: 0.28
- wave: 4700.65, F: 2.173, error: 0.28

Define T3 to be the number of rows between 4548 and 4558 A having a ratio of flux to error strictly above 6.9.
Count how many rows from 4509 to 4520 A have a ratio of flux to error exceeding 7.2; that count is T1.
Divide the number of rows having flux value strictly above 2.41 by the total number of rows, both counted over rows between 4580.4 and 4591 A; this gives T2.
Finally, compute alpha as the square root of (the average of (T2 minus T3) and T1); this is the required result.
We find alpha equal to 0.87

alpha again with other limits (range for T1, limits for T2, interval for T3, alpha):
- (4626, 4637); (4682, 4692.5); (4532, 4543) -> 1.43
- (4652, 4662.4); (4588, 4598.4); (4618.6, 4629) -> 1.05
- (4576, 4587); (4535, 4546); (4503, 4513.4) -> 1.28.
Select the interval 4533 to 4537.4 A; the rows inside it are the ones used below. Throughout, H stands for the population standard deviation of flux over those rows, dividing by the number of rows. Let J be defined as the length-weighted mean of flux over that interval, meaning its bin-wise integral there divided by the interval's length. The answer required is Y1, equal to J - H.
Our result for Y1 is 1.58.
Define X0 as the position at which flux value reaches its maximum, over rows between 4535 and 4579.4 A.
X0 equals 4570.44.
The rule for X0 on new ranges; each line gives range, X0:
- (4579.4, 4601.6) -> 4583.08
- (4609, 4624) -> 4615.91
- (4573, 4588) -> 4578.86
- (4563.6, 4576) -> 4570.44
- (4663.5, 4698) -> 4676.90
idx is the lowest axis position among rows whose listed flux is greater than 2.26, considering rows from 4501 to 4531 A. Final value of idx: 4501.51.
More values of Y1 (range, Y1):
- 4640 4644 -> 1.82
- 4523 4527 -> 1.87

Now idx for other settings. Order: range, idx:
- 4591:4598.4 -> 4592.59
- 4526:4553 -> 4534.80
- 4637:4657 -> 4637.22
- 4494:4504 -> 4494.26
